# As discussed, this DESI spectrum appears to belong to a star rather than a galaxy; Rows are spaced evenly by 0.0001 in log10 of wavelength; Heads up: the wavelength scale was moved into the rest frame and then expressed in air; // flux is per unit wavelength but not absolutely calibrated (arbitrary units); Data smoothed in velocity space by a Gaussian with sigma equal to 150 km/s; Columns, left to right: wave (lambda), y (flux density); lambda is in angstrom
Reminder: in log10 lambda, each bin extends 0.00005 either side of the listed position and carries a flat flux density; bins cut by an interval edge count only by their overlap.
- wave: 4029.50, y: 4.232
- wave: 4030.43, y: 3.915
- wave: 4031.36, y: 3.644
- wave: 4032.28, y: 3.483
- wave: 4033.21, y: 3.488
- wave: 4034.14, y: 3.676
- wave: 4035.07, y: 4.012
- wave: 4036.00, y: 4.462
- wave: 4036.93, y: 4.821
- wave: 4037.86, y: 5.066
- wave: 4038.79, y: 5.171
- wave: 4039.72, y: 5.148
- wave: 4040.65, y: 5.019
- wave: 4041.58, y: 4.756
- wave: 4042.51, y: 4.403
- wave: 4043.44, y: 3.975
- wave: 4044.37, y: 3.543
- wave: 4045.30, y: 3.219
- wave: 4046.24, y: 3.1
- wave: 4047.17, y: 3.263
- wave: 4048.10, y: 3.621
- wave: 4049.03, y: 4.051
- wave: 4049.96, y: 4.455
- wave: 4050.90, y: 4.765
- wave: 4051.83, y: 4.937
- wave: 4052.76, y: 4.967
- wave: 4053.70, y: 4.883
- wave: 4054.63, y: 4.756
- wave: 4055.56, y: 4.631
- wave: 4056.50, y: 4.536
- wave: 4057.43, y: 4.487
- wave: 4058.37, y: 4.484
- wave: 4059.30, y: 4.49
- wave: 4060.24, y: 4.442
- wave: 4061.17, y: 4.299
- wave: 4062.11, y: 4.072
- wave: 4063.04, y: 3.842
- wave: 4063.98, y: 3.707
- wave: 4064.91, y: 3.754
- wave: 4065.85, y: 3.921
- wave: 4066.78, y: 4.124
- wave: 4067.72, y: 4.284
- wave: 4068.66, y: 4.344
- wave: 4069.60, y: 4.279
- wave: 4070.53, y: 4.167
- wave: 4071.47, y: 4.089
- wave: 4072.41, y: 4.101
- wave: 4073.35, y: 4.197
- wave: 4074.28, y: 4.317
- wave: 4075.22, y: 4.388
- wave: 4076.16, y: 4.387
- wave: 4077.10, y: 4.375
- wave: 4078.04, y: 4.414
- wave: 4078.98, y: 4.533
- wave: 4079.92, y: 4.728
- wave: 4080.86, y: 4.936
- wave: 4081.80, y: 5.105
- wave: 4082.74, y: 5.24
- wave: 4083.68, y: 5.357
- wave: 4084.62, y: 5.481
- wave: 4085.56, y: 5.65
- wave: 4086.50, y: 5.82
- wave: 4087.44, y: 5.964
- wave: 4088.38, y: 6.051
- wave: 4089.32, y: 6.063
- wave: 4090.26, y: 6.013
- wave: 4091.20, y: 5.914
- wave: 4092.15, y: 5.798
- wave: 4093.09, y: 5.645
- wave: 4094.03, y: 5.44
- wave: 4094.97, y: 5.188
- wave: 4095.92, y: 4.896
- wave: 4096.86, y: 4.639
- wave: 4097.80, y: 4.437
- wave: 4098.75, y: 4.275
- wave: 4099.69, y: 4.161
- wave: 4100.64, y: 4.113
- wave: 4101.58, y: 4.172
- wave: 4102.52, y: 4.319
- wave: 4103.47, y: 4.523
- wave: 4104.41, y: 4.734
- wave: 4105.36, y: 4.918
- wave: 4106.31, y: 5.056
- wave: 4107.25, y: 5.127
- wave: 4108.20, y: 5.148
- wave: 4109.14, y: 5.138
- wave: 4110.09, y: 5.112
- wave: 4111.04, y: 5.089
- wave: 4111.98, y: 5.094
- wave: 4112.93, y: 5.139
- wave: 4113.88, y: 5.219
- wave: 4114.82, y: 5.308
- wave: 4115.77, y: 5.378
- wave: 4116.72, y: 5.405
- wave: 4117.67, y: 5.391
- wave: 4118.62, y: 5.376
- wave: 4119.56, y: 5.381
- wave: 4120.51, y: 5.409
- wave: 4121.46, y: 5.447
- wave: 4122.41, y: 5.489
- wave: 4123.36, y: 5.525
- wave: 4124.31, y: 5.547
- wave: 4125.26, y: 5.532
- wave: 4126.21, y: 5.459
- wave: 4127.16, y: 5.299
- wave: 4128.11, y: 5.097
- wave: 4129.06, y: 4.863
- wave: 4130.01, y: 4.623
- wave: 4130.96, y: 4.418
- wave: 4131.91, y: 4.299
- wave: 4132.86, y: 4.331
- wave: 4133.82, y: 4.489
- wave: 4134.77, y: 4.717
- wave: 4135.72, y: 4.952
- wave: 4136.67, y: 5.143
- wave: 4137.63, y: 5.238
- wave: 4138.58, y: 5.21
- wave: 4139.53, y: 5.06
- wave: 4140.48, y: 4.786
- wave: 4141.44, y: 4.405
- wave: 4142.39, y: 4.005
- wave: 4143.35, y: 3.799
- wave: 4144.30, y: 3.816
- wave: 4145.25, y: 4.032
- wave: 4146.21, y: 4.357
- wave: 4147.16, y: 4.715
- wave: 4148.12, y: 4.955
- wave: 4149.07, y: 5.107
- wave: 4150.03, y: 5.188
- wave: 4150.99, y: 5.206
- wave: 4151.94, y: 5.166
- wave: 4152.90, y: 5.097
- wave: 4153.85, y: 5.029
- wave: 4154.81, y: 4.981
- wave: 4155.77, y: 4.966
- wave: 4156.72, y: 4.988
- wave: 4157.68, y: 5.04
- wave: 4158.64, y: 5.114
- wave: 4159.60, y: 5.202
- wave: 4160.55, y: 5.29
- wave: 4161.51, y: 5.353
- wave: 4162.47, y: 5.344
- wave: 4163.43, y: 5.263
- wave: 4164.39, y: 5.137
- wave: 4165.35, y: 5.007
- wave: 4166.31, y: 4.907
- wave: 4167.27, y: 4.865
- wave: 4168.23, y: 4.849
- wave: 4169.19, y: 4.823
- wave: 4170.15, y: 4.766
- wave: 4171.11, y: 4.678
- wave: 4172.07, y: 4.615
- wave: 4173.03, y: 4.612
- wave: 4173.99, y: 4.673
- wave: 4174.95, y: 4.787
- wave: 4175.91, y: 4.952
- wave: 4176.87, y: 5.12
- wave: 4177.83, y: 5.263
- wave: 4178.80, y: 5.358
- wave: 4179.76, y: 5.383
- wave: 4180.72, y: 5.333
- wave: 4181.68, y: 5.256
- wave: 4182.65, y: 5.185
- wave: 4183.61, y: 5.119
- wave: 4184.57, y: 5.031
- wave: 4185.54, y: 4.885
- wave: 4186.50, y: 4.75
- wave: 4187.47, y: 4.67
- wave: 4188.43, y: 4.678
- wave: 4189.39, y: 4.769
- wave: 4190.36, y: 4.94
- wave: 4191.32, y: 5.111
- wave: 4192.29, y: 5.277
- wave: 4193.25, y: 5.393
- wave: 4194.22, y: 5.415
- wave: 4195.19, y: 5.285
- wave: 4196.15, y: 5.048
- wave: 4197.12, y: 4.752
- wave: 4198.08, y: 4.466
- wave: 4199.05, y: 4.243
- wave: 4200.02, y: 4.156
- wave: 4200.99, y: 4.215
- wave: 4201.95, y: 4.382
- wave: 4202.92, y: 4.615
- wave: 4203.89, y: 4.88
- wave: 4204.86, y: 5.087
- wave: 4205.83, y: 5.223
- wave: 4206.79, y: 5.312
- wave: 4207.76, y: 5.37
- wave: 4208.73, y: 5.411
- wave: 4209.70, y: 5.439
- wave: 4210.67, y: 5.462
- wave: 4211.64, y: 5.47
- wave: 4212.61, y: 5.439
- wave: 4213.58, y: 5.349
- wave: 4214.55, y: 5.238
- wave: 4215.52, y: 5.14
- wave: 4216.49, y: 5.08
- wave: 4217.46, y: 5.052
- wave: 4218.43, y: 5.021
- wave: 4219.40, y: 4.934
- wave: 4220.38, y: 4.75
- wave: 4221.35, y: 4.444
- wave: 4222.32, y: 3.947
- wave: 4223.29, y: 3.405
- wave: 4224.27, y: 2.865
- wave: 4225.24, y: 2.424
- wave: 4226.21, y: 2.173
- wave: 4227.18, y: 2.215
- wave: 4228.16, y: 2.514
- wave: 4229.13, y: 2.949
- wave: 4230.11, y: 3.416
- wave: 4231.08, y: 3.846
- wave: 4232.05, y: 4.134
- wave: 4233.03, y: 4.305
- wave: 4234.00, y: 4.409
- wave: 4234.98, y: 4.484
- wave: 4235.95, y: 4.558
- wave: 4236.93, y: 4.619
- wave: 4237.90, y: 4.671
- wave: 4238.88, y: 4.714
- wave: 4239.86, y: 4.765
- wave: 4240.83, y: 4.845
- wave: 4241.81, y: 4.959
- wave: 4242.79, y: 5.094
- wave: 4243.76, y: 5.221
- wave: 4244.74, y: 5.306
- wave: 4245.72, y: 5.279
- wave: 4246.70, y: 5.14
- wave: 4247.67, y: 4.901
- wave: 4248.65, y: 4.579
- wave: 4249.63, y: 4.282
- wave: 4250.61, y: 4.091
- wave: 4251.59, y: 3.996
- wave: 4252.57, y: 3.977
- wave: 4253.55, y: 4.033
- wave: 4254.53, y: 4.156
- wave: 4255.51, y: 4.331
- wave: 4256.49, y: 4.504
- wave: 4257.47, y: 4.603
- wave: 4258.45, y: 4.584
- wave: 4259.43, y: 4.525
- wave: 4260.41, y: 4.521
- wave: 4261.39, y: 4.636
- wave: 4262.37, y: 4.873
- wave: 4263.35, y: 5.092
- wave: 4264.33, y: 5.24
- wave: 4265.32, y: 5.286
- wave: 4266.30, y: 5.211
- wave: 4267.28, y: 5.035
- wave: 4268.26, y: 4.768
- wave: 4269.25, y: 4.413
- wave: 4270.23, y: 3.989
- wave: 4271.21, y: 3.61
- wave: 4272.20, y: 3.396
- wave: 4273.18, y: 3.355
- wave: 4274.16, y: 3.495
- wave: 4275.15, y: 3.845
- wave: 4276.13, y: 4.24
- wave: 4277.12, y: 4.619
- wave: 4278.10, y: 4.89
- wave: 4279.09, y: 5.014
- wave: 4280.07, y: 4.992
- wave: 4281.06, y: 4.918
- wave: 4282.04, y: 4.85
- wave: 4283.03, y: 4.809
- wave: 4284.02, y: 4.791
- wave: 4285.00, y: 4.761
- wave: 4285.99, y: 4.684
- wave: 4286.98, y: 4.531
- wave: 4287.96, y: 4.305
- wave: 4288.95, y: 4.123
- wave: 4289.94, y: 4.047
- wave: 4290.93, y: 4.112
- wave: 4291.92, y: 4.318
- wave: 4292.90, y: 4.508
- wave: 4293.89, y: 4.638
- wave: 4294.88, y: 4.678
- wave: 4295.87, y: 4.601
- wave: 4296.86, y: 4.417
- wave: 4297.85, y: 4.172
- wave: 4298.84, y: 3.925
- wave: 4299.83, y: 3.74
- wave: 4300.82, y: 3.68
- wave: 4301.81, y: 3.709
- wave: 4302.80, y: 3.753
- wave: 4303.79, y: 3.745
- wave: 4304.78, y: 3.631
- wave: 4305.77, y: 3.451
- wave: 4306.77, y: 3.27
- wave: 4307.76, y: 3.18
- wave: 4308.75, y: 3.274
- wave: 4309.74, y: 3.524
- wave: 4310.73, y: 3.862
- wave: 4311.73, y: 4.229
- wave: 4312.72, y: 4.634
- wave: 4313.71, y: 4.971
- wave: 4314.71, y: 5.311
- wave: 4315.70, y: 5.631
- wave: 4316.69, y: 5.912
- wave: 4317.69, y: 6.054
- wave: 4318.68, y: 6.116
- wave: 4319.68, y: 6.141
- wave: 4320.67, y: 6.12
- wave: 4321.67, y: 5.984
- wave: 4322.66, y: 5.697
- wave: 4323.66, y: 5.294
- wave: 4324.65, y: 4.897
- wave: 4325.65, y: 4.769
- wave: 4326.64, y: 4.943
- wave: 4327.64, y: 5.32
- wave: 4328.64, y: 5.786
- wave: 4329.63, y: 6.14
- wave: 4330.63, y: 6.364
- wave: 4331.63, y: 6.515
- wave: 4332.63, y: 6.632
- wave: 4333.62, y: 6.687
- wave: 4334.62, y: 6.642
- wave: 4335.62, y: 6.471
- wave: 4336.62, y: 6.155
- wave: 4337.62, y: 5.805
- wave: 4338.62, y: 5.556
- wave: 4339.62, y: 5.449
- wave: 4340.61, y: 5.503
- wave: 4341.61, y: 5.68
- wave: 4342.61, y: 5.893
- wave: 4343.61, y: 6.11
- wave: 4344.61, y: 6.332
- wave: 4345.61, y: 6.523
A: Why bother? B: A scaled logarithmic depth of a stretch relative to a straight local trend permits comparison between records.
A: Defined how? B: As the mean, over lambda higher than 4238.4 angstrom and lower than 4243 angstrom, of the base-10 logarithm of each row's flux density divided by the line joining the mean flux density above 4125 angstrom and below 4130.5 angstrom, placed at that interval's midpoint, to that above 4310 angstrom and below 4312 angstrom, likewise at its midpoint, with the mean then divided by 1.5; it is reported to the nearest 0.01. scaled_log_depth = 0.03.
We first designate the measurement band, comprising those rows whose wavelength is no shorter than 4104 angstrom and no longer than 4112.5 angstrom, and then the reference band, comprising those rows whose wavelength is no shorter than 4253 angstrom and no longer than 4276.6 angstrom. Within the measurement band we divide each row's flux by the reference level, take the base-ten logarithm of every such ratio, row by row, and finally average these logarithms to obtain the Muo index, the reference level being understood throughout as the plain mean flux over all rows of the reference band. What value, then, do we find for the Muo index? 0.059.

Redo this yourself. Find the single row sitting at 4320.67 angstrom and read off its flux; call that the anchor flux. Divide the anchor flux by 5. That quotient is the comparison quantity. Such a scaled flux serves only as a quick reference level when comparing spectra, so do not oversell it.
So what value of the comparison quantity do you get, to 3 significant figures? 1.22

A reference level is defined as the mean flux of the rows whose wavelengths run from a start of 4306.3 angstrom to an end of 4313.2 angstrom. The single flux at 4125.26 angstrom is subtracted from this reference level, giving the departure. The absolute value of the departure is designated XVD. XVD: 1.8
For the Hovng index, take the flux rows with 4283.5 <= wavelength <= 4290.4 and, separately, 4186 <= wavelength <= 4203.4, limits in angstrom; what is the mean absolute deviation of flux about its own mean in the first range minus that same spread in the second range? -0.07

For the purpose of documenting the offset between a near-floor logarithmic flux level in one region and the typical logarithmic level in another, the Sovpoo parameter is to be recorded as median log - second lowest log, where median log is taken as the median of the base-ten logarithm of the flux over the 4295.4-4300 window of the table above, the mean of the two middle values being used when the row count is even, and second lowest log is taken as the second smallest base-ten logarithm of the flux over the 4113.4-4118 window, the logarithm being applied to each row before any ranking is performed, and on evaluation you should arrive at -0.10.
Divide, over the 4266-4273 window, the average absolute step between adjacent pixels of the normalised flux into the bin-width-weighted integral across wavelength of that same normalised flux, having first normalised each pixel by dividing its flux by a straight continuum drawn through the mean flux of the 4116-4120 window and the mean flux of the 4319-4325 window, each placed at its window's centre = 99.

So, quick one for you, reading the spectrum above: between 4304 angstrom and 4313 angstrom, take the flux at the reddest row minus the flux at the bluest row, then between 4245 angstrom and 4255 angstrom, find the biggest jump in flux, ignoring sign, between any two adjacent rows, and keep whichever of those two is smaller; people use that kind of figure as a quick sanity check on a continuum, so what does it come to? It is 0.32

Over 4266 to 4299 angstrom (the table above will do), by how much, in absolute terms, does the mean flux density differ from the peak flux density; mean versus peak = 0.80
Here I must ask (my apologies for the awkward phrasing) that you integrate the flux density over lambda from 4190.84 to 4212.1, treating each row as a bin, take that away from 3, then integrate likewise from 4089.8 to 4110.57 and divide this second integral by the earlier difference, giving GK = -1.0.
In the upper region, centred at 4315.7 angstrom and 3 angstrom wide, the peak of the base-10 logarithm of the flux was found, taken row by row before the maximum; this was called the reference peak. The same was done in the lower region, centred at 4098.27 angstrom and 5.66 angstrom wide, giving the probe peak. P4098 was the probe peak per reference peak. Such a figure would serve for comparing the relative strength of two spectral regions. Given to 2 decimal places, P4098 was 0.89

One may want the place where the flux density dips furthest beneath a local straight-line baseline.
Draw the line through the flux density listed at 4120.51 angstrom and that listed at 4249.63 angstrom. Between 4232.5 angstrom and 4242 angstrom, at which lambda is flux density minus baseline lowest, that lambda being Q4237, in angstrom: 4233.03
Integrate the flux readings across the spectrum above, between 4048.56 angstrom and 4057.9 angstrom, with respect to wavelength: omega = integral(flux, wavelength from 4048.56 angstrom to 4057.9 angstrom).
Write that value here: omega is 43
